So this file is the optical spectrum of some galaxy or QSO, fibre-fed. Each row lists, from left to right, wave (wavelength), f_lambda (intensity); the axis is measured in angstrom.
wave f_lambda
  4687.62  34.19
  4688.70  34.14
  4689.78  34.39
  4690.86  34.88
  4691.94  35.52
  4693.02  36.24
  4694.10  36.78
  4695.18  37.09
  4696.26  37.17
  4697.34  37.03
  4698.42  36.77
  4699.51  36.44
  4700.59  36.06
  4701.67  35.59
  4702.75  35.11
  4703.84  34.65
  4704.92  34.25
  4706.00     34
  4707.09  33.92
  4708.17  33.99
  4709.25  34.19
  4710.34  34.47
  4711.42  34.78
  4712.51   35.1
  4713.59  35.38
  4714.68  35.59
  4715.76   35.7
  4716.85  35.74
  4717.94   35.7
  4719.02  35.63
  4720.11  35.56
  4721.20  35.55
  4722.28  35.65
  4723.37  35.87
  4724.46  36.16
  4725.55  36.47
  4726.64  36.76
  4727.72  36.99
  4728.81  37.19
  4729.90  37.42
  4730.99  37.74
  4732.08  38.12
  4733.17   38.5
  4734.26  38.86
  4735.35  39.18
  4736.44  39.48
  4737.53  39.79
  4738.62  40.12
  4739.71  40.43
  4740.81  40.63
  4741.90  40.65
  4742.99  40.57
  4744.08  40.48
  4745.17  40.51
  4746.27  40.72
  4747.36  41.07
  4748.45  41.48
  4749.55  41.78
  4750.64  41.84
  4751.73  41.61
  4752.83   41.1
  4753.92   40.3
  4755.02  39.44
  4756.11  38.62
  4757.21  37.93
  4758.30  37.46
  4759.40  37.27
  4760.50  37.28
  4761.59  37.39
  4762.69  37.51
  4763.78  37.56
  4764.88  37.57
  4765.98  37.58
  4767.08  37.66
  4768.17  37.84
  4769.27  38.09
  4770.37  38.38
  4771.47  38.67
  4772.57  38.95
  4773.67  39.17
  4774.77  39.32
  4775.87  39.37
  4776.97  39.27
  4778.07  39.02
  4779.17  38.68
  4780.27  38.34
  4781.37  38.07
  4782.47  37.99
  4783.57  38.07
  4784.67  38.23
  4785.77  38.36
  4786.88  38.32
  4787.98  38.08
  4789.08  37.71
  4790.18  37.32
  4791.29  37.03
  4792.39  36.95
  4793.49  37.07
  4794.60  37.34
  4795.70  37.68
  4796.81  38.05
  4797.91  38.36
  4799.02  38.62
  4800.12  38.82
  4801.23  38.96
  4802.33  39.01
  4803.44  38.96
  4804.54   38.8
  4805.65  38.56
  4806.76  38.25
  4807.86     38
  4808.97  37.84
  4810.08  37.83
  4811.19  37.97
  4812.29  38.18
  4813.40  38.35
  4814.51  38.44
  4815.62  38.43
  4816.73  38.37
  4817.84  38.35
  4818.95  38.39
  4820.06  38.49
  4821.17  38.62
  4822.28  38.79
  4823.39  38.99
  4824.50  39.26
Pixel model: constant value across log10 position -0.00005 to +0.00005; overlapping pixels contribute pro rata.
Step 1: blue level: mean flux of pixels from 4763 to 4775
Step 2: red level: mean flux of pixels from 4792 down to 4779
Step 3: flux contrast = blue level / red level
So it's 1.006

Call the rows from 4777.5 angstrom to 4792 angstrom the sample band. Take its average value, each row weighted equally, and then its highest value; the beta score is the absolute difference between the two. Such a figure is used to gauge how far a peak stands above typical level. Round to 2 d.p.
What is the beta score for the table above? 0.93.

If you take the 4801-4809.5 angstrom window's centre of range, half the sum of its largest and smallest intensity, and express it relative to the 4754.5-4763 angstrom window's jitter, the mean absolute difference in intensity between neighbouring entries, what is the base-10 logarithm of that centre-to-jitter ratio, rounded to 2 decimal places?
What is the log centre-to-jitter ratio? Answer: 2.05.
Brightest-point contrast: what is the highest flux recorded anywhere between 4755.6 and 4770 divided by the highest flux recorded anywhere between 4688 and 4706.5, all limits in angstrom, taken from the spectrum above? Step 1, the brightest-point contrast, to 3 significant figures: 1.04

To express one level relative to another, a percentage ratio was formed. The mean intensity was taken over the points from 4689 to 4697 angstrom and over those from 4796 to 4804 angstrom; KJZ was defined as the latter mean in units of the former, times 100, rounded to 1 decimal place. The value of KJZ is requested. 107.4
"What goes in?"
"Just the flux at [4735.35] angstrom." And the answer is 39.18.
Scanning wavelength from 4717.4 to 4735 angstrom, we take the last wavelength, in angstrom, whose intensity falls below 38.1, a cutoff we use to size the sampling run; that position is 4730.99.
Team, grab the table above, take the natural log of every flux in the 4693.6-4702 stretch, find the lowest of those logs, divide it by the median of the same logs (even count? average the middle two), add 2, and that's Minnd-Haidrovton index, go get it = 2.99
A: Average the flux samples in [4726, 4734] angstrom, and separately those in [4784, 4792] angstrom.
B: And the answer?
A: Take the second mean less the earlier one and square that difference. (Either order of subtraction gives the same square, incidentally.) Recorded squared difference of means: 0.1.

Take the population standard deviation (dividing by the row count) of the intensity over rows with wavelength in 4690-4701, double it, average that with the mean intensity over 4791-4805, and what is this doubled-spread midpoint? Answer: 19.8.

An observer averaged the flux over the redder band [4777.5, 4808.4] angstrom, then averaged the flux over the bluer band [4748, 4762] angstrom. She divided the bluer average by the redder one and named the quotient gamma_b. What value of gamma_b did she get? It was 1.03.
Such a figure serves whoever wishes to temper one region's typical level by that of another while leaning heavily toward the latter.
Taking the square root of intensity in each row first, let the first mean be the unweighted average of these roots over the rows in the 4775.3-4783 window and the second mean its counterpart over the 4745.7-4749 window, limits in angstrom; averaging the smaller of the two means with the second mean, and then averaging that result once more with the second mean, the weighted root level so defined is 6.36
